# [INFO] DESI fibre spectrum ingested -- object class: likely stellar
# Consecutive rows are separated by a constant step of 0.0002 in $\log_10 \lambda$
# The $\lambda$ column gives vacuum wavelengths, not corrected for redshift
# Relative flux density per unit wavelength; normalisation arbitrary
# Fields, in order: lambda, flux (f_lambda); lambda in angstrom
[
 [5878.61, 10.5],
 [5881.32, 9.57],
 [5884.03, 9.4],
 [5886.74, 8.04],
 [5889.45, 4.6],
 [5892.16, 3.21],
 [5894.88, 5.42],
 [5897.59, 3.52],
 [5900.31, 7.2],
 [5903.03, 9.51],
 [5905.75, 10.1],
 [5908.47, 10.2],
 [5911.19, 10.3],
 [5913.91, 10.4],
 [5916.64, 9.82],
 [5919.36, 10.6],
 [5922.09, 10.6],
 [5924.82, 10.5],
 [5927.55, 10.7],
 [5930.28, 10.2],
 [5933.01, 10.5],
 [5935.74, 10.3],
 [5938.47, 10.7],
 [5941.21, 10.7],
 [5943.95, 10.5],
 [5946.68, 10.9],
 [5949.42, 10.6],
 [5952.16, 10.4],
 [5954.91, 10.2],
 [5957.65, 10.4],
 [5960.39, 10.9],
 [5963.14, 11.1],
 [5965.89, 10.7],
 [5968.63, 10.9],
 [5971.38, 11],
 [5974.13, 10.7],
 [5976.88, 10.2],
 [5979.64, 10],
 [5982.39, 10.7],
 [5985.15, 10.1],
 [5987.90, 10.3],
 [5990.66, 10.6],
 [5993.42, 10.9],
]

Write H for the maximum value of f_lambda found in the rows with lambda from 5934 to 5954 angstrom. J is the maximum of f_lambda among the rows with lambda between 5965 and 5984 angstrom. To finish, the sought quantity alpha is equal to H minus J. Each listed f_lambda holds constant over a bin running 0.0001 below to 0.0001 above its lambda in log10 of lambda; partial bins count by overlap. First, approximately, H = 10.9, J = 11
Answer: -0.1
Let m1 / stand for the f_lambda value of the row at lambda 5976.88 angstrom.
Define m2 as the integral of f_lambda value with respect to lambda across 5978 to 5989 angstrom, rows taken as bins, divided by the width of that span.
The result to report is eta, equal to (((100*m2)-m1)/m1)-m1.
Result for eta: 90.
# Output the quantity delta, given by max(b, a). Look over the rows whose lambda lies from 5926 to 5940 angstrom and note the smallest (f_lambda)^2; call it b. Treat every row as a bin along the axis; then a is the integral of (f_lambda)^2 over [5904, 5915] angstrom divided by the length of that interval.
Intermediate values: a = 105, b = 104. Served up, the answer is 105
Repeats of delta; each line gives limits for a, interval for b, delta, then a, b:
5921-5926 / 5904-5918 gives 111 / 111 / 96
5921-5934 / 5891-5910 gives 110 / 110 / 10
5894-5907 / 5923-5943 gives 104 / 58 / 104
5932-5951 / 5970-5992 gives 112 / 112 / 100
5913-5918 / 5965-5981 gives 102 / 102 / 100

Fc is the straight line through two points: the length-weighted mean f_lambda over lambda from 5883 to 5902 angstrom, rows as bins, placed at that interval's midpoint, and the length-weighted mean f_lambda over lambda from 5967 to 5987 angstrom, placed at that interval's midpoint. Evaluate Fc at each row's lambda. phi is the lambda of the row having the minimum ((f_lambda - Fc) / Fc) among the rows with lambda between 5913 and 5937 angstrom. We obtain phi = 5935.74 angstrom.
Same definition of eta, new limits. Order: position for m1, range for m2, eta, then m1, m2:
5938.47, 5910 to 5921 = 84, 10.7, 10.3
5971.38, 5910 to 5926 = 82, 11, 10.4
